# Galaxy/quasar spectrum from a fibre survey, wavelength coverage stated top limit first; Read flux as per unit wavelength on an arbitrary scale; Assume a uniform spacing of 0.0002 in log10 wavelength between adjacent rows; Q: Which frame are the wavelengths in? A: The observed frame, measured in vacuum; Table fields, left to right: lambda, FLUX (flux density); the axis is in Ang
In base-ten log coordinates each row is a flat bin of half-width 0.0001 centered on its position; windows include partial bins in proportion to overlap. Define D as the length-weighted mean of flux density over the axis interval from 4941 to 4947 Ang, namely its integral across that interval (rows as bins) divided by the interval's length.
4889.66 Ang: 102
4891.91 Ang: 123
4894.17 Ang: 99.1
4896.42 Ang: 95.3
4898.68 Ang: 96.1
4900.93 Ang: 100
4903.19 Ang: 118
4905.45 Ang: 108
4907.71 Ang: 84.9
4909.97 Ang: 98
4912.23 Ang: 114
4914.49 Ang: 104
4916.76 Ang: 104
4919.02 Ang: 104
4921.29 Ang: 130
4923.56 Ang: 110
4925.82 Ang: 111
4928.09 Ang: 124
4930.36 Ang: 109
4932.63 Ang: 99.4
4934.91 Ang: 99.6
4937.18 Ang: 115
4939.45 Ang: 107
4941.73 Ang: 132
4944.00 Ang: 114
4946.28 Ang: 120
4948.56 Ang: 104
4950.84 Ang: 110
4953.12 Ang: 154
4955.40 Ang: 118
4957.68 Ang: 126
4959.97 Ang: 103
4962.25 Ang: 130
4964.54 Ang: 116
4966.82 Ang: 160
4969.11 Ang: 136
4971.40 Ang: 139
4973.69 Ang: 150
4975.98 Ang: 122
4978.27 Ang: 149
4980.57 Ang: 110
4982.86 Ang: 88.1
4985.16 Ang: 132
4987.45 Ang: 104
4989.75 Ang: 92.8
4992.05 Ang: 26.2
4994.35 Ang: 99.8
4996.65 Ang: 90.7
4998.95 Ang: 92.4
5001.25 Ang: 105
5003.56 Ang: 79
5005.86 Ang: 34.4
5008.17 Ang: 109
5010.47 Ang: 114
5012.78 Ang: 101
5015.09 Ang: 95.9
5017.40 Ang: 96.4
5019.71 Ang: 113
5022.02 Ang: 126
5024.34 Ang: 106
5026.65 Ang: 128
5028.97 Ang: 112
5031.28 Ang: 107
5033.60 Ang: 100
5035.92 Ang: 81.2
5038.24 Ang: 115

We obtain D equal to 122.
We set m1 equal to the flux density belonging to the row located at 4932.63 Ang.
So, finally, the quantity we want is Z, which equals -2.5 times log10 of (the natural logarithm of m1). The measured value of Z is -1.657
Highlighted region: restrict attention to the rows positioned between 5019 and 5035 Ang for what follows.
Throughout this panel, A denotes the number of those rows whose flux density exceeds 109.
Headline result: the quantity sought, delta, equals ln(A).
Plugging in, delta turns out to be 1.4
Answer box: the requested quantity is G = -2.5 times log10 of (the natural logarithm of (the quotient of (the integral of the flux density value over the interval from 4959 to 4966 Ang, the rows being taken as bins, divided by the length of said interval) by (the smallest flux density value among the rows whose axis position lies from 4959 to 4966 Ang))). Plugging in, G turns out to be 2.1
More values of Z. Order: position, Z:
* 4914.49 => -1.667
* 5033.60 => -1.658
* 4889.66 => -1.663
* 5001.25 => -1.670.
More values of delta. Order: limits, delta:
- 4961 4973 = 1.6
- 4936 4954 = 1.8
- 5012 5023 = 0.7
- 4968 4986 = 1.9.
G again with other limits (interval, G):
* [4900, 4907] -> 2.9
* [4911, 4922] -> 3.1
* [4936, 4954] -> 2.2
